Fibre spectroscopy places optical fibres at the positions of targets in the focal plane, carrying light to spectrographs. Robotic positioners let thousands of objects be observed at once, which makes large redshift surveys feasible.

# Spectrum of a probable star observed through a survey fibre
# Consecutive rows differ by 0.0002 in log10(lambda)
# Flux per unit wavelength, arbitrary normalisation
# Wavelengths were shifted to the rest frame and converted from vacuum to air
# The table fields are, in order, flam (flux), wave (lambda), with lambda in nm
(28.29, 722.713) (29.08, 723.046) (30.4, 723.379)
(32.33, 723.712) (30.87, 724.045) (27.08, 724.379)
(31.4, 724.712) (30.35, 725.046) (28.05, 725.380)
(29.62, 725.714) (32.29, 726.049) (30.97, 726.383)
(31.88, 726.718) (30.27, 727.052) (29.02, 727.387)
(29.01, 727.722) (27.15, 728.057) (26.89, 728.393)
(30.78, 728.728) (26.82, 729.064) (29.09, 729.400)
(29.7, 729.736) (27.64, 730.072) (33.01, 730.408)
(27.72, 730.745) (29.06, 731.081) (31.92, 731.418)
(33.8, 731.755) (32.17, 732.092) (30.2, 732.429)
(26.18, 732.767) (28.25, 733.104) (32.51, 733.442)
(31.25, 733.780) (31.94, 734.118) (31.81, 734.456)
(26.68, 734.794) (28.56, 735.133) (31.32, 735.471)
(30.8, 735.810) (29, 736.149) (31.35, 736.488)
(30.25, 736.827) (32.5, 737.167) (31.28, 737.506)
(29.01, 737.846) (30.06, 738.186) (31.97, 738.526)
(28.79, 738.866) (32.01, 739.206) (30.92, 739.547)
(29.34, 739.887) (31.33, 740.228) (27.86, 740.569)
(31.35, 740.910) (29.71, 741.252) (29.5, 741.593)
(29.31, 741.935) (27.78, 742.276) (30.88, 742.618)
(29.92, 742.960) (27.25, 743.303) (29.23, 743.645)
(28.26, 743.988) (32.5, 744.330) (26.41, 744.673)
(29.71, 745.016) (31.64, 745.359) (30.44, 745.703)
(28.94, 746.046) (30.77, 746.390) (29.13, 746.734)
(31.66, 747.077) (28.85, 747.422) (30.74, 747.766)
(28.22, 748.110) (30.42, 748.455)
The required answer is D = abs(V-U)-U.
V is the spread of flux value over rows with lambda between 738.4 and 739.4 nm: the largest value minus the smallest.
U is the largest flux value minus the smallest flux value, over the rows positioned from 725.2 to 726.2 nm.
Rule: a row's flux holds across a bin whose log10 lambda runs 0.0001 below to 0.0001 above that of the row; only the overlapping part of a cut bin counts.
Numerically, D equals -3.2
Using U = 4.24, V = 3.2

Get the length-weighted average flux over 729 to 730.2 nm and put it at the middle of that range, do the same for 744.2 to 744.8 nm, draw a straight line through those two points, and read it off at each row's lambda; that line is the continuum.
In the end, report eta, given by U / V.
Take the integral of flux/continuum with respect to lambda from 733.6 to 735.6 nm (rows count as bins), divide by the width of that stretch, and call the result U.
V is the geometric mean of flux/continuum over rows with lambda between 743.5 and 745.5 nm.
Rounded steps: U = 1.051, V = 1.00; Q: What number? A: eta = 1.05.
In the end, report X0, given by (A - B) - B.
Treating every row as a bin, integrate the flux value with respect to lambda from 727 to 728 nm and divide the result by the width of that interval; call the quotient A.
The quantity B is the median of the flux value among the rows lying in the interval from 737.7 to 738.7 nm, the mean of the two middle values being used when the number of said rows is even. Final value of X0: -31.0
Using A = 29.1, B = 30.1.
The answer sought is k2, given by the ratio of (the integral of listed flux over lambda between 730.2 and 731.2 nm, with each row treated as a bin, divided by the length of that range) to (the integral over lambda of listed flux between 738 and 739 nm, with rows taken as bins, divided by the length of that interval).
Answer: 0.99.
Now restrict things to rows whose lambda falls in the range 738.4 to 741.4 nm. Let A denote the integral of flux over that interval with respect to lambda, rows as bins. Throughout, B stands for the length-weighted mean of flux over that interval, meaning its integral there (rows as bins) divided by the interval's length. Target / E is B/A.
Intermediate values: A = 91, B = 30.3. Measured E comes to 0.33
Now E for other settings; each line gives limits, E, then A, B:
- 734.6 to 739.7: 0.20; 155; 30.3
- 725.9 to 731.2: 0.19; 156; 29.5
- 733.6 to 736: 0.42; 73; 30.3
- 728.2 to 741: 0.08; 386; 30.1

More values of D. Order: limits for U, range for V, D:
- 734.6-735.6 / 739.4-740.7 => -3.5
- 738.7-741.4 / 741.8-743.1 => -3.1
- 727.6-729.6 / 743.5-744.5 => -3.7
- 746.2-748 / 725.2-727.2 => -1.4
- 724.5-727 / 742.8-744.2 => -2.7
